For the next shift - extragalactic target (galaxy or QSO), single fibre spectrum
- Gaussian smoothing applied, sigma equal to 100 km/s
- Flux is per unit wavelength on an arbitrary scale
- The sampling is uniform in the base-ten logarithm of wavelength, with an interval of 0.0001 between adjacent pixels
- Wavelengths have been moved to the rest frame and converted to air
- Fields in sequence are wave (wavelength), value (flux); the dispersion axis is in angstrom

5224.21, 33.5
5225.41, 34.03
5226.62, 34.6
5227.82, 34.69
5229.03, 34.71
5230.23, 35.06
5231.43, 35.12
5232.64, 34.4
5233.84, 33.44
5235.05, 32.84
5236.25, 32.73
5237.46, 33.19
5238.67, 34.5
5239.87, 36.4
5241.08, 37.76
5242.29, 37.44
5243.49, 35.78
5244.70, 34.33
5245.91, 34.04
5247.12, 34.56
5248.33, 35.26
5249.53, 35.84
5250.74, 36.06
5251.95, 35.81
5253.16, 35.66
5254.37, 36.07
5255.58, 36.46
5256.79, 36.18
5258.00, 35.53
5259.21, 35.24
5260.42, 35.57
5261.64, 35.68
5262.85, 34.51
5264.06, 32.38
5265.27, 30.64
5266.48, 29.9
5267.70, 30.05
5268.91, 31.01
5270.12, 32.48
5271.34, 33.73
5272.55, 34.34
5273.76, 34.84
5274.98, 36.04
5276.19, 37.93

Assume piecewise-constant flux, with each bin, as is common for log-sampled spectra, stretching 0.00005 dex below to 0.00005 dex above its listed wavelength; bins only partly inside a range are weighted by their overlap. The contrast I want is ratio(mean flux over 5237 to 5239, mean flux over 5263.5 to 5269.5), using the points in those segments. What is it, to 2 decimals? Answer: 1.10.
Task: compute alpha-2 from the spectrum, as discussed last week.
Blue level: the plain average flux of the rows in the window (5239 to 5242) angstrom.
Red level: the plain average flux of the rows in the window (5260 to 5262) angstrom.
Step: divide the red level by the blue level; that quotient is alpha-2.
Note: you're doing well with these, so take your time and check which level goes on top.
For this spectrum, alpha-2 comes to 0.96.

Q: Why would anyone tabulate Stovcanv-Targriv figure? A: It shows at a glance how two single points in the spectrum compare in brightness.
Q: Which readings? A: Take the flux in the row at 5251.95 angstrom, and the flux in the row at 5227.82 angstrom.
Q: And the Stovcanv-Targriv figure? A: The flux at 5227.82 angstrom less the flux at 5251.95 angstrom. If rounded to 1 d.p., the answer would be -1.1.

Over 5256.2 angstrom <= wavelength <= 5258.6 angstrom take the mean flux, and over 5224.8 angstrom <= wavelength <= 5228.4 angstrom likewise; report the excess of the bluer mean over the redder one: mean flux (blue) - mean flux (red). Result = -1.4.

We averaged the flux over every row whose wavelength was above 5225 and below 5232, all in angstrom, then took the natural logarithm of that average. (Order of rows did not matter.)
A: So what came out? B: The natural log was 3.55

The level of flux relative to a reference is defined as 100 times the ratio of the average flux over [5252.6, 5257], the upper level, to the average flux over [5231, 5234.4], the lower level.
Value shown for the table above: 105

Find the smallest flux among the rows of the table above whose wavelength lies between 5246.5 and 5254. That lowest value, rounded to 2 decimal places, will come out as 34.56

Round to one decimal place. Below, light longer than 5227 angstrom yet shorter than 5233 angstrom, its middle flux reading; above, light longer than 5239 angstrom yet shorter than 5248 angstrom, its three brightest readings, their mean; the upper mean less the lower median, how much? 2.5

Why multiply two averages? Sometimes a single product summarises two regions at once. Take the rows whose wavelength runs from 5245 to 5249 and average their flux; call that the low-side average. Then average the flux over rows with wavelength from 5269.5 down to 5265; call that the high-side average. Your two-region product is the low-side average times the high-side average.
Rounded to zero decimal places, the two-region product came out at 1052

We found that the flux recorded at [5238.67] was 34.5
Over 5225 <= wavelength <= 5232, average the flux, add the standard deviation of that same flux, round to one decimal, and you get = 35.1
